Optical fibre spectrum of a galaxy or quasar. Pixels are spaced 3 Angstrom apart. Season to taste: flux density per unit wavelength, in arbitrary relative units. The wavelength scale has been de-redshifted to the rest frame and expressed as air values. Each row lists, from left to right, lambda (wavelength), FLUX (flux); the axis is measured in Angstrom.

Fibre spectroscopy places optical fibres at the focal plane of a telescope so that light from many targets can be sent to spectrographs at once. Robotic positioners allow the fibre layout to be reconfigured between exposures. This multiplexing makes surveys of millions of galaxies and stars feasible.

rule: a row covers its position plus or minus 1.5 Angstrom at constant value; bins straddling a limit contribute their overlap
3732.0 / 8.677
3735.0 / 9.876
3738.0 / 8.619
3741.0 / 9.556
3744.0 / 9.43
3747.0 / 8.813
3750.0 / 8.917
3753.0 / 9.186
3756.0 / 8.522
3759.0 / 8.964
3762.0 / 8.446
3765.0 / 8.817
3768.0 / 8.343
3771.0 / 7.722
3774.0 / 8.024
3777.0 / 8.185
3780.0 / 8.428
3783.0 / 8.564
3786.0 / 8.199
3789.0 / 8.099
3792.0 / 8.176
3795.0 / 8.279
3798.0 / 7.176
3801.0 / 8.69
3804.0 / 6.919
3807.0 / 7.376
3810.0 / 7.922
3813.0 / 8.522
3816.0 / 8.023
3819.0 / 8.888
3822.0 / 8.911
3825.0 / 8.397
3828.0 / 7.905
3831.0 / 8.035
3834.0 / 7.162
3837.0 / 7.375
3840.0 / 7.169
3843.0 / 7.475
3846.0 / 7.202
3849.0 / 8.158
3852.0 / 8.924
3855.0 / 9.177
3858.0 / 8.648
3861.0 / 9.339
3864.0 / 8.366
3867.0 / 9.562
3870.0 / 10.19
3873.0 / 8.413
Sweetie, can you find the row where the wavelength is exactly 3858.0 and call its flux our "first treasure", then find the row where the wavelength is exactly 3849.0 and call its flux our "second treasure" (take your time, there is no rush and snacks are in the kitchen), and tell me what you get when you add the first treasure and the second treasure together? 16.8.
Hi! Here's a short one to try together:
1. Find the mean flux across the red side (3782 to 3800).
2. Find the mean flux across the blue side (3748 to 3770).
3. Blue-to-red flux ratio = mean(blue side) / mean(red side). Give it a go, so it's 1.08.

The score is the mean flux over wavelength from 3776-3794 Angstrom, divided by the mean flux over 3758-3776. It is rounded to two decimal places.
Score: 0.99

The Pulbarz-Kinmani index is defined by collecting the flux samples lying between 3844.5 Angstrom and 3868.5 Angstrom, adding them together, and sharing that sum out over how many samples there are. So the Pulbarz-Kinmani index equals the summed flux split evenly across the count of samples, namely 8.67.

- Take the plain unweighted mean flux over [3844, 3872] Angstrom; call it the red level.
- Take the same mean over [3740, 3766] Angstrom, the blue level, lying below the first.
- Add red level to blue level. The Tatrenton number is 17.8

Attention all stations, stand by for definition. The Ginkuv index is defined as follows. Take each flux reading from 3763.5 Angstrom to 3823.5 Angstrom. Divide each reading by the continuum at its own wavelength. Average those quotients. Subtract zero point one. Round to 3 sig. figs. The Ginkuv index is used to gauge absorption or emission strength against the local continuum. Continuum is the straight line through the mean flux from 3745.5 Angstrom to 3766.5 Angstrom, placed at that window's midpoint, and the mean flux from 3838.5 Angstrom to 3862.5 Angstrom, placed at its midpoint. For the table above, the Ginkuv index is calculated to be 0.850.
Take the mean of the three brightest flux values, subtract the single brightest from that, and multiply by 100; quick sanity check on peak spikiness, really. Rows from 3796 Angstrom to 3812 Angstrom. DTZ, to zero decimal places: -69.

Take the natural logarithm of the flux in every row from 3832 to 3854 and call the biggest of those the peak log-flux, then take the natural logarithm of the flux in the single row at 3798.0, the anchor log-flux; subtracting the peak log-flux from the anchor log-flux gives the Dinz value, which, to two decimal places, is -0.22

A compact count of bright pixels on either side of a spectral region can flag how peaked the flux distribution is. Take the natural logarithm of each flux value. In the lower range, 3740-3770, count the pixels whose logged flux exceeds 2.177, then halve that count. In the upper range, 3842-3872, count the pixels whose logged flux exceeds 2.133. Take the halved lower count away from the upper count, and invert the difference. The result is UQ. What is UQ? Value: 0.29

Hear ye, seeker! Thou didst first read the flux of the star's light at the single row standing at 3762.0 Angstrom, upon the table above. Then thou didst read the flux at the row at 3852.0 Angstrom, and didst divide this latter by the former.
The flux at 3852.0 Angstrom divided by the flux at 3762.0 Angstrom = 1.06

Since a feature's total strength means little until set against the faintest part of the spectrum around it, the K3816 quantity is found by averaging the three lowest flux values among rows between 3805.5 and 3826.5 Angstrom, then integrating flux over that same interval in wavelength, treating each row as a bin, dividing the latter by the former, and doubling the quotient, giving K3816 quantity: 44.8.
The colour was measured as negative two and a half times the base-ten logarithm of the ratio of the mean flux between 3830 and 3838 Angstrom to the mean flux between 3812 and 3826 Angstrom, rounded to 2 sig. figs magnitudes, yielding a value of 0.14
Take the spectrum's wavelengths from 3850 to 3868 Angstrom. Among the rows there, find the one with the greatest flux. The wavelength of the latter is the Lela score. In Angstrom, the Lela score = 3867.0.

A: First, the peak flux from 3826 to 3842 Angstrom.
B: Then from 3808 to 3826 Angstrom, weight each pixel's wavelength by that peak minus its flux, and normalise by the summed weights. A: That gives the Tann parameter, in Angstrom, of 3820.2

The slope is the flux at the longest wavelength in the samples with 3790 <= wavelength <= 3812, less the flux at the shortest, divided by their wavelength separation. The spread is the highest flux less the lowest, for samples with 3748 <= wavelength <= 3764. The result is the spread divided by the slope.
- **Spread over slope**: -52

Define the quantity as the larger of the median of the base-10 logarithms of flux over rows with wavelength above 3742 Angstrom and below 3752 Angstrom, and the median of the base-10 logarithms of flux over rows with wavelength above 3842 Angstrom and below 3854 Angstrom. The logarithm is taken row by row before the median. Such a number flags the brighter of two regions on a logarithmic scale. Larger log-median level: 0.950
